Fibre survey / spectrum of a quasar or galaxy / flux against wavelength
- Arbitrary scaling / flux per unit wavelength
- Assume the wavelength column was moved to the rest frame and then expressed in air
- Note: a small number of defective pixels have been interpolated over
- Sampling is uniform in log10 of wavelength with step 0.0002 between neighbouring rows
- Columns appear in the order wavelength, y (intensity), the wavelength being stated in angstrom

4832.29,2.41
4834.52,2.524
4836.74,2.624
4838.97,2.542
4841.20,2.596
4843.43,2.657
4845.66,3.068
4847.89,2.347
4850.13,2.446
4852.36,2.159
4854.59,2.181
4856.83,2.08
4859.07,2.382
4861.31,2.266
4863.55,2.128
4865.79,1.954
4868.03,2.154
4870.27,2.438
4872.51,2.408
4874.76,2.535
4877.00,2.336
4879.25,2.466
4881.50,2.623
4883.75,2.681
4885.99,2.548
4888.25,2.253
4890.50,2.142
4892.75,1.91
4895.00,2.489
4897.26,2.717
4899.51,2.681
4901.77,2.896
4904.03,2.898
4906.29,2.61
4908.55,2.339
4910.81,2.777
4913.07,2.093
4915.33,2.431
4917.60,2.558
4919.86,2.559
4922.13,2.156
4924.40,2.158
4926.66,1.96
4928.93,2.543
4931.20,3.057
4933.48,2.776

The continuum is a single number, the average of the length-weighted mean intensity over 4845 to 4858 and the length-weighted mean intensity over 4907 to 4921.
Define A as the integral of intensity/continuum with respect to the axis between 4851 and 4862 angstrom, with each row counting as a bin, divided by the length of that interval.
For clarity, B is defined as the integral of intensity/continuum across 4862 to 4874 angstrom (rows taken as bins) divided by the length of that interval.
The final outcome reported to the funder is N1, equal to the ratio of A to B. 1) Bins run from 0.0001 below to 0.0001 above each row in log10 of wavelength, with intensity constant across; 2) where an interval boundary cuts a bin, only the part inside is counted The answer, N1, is 1.00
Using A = 0.92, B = 0.92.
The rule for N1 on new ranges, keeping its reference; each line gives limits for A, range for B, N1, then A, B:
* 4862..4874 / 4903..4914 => 0.87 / 0.92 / 1.06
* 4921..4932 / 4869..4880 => 0.97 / 0.98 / 1.01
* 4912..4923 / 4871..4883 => 0.95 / 0.98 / 1.03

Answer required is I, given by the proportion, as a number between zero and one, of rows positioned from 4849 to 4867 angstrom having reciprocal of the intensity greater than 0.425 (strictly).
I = 0.75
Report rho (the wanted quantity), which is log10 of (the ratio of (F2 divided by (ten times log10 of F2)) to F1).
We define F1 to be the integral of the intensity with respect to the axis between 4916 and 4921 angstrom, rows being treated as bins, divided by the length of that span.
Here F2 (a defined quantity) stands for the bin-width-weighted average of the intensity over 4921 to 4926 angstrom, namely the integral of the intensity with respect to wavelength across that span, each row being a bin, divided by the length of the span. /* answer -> -0.594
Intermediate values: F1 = 2.54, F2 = 2.14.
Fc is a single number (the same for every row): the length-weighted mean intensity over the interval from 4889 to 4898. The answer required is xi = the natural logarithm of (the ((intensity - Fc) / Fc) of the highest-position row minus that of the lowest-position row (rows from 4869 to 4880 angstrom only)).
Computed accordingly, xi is -4.4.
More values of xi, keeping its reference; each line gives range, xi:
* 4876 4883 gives -2.1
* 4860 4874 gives -2.8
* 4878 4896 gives -4.6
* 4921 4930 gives -1.8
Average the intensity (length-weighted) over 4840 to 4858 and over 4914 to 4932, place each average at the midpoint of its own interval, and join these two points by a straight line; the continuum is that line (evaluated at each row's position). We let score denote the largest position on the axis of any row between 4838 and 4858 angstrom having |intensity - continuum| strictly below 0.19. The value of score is 4850.13 angstrom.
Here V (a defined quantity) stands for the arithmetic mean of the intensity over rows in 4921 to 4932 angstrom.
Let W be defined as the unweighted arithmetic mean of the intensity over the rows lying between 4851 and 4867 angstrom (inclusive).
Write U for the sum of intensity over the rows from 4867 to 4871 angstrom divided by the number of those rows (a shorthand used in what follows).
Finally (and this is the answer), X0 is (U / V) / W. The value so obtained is 0.447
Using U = 2.30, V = 2.37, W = 2.16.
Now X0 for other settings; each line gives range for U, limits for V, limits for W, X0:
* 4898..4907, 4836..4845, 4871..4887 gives 0.423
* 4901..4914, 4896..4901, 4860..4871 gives 0.441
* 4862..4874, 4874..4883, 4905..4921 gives 0.359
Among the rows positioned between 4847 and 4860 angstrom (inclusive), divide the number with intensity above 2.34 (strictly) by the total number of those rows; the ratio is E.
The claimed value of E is 0.50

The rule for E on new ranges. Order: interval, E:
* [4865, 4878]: 0.50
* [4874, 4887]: 0.83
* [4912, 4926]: 0.50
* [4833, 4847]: 1.00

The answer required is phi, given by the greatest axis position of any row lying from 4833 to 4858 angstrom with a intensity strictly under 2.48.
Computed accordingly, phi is 4856.83 angstrom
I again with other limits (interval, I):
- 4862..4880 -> 0.50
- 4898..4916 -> 0.25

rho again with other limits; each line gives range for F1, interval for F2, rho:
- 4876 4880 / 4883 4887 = -0.582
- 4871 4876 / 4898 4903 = -0.596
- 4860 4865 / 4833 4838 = -0.543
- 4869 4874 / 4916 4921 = -0.587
